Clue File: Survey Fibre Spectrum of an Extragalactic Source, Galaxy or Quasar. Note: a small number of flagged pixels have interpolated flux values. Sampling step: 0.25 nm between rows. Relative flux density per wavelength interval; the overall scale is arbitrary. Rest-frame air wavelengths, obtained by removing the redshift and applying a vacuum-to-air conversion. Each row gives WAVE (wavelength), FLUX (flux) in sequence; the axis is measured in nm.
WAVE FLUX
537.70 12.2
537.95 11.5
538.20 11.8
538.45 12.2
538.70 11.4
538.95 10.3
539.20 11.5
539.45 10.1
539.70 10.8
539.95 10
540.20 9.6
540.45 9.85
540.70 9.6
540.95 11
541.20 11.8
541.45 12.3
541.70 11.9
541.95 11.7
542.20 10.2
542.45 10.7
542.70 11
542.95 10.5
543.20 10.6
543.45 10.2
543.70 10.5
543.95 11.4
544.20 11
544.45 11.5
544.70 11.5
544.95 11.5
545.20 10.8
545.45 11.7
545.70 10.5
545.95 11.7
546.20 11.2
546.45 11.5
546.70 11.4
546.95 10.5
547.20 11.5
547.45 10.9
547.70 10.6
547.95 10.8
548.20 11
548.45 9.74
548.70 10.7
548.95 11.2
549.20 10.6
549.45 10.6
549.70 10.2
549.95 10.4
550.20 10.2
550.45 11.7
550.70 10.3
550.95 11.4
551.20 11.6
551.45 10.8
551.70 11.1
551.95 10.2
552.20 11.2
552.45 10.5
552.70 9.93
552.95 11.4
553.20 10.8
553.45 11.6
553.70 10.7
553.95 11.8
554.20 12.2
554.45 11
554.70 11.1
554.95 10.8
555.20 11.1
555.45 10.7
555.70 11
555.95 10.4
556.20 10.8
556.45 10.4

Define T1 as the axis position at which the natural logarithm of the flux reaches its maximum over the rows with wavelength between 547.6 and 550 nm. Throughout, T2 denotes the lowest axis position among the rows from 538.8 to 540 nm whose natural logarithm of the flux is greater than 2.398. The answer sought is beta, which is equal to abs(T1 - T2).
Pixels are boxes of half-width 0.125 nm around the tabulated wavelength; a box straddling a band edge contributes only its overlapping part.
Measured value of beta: 9.75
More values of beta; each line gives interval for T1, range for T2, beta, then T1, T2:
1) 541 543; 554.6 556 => 13.25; 541.45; 554.70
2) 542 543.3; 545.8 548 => 3.25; 542.70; 545.95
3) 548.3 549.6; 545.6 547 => 3.00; 548.95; 545.95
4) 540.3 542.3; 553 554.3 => 12.00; 541.45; 553.45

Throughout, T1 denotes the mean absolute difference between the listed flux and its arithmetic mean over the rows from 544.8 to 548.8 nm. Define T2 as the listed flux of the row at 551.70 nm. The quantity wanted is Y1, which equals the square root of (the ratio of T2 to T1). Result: 5.0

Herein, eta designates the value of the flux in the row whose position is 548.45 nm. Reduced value 9.74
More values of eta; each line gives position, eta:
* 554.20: 12.2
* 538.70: 11.4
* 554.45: 11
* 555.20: 11.1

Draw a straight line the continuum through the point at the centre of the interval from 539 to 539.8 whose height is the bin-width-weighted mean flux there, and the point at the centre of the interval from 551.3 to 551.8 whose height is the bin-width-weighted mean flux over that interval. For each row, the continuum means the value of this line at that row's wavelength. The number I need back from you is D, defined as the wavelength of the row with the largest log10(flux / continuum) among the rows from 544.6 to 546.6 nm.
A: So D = 545.45 nm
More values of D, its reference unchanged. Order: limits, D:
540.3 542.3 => 541.45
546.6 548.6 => 547.20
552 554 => 553.95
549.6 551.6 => 550.45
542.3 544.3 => 543.95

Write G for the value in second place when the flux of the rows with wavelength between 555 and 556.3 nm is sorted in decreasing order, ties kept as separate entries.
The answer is 11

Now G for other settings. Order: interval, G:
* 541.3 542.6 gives 11.9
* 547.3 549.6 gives 11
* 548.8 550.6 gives 11.2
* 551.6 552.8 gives 11.1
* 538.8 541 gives 11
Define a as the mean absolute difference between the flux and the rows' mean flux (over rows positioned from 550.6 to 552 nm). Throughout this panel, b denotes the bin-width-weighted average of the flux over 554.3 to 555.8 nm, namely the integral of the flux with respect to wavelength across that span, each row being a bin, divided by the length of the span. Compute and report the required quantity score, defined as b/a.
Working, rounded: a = 0.47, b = 11.0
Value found 24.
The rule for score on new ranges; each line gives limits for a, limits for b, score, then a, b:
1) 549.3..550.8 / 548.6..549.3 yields 28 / 0.39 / 10.8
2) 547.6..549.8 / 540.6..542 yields 40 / 0.28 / 11.4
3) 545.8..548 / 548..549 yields 28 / 0.38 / 10.6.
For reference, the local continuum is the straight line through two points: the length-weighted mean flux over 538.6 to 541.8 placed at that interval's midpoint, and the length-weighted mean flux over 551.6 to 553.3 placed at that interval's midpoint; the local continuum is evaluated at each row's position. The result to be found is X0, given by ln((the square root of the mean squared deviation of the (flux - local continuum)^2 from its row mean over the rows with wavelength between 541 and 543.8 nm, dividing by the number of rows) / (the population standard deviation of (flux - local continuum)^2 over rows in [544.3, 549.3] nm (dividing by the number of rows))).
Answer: 0.8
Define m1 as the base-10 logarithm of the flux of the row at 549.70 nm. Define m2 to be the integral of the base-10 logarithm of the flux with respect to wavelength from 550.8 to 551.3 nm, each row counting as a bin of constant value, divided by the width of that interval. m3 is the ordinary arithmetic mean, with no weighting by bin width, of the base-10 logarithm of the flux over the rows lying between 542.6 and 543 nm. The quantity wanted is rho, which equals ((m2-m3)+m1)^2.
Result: 1.07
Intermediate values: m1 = 1.01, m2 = 1.06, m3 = 1.03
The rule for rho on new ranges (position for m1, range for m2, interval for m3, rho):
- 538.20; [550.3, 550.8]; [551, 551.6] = 1.13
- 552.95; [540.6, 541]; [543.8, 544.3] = 1.03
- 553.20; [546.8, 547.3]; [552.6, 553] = 1.10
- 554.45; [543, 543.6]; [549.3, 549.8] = 1.09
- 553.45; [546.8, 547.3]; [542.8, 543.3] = 1.17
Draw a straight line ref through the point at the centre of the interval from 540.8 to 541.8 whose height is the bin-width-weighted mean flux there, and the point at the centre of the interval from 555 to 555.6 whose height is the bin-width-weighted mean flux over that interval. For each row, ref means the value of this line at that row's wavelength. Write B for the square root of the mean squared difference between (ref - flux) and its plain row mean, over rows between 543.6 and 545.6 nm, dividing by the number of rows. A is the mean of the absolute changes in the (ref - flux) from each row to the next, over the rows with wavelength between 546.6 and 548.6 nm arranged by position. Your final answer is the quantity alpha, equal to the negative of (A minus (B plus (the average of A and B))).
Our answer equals 0.30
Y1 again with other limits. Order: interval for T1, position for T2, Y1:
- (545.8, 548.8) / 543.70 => 5.0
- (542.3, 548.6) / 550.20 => 4.9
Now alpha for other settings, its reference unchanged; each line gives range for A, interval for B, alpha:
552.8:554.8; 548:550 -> 0.27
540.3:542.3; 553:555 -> 0.41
